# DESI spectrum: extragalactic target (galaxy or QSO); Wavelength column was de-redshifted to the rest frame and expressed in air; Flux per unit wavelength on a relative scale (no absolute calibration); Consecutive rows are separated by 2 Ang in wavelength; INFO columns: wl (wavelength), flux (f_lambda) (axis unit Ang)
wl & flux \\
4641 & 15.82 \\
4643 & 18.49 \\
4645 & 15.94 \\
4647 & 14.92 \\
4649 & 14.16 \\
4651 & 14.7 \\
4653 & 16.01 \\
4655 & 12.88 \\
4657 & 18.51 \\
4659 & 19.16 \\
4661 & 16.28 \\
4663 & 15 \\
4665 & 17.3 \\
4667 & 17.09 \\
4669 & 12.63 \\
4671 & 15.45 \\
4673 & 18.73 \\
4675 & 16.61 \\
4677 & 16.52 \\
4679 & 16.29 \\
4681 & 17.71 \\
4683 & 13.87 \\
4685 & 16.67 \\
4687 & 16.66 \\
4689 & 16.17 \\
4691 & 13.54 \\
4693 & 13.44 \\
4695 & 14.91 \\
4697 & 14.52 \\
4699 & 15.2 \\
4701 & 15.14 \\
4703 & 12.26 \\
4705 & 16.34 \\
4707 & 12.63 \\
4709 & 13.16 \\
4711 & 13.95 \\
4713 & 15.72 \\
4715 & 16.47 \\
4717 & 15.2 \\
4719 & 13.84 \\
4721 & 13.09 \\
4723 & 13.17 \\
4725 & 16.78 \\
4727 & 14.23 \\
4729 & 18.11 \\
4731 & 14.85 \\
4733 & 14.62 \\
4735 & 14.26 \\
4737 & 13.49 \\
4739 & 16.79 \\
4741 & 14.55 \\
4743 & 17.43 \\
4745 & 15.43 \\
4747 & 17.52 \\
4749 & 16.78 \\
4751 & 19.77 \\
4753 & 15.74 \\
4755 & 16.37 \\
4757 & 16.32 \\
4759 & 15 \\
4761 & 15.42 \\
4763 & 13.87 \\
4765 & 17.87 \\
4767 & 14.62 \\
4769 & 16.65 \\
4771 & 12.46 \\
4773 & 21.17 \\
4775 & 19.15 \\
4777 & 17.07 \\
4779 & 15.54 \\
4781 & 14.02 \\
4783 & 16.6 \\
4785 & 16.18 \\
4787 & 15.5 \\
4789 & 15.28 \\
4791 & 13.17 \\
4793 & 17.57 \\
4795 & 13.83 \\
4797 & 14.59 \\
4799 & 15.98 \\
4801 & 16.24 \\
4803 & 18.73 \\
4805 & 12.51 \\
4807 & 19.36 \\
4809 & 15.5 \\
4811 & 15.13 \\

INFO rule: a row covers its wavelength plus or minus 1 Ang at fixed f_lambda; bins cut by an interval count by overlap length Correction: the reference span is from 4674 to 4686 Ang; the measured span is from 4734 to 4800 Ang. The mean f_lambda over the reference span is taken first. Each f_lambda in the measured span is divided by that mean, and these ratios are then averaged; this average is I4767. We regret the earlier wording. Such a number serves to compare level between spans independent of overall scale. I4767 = 0.98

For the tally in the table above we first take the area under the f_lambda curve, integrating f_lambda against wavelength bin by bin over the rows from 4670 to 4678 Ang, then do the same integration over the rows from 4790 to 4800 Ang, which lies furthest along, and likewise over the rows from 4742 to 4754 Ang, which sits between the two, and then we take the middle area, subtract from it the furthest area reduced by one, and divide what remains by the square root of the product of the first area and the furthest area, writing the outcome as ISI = 0.4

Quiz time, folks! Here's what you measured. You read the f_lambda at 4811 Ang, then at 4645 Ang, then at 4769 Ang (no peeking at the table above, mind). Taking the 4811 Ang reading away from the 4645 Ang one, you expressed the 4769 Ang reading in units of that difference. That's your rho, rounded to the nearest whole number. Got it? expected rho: 21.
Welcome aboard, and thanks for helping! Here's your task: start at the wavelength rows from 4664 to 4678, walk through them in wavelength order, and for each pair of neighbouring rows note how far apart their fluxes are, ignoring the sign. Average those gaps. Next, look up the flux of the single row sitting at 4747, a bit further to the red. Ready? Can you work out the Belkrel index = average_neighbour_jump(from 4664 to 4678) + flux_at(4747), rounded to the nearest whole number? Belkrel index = 20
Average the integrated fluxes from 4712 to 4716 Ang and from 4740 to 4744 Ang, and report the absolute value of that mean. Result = 64.2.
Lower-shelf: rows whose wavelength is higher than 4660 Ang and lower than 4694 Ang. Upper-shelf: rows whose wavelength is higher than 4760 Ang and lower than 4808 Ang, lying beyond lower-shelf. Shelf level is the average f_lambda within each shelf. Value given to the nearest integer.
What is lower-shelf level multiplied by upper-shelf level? 254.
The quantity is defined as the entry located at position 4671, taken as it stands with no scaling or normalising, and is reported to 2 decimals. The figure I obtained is 15.45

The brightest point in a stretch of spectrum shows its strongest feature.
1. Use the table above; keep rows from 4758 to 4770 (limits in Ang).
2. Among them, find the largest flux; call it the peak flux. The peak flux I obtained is 17.87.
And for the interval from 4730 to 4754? 19.77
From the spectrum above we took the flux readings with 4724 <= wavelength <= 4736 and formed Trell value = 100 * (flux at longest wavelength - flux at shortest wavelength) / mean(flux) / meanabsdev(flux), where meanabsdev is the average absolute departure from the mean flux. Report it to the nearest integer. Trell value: -12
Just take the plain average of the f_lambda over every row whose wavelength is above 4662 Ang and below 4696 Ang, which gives 15.8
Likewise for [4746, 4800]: 16.1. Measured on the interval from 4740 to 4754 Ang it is 16.7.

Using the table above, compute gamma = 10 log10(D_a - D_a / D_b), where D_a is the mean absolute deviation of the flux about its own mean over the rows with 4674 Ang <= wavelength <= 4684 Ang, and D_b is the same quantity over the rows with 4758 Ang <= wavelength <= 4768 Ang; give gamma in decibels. -15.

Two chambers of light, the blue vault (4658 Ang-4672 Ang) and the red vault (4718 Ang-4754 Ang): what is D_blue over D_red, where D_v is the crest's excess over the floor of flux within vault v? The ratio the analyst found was 0.98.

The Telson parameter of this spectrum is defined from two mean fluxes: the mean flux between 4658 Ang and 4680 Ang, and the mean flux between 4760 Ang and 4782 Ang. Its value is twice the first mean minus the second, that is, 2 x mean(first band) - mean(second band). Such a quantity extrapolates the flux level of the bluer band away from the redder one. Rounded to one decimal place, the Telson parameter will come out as 16.8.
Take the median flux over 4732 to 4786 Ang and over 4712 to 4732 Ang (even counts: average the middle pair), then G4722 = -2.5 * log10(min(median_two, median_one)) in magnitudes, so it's -2.94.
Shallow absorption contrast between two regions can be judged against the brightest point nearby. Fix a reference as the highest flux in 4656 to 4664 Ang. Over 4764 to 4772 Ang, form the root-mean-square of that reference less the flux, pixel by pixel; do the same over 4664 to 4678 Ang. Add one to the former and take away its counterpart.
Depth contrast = 2.0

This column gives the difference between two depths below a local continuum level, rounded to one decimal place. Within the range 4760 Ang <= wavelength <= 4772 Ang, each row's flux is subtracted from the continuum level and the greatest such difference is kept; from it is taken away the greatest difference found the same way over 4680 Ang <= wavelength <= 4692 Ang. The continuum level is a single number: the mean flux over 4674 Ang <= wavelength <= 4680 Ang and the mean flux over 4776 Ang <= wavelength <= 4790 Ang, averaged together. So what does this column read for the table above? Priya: 1.1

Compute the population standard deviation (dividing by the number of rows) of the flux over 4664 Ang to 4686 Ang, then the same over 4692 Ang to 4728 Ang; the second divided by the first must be 0.80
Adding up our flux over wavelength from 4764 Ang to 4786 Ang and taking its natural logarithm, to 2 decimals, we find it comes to 5.89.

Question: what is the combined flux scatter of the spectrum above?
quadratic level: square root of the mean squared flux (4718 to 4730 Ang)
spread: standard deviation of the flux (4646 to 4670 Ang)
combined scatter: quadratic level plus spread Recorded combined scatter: 17.0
